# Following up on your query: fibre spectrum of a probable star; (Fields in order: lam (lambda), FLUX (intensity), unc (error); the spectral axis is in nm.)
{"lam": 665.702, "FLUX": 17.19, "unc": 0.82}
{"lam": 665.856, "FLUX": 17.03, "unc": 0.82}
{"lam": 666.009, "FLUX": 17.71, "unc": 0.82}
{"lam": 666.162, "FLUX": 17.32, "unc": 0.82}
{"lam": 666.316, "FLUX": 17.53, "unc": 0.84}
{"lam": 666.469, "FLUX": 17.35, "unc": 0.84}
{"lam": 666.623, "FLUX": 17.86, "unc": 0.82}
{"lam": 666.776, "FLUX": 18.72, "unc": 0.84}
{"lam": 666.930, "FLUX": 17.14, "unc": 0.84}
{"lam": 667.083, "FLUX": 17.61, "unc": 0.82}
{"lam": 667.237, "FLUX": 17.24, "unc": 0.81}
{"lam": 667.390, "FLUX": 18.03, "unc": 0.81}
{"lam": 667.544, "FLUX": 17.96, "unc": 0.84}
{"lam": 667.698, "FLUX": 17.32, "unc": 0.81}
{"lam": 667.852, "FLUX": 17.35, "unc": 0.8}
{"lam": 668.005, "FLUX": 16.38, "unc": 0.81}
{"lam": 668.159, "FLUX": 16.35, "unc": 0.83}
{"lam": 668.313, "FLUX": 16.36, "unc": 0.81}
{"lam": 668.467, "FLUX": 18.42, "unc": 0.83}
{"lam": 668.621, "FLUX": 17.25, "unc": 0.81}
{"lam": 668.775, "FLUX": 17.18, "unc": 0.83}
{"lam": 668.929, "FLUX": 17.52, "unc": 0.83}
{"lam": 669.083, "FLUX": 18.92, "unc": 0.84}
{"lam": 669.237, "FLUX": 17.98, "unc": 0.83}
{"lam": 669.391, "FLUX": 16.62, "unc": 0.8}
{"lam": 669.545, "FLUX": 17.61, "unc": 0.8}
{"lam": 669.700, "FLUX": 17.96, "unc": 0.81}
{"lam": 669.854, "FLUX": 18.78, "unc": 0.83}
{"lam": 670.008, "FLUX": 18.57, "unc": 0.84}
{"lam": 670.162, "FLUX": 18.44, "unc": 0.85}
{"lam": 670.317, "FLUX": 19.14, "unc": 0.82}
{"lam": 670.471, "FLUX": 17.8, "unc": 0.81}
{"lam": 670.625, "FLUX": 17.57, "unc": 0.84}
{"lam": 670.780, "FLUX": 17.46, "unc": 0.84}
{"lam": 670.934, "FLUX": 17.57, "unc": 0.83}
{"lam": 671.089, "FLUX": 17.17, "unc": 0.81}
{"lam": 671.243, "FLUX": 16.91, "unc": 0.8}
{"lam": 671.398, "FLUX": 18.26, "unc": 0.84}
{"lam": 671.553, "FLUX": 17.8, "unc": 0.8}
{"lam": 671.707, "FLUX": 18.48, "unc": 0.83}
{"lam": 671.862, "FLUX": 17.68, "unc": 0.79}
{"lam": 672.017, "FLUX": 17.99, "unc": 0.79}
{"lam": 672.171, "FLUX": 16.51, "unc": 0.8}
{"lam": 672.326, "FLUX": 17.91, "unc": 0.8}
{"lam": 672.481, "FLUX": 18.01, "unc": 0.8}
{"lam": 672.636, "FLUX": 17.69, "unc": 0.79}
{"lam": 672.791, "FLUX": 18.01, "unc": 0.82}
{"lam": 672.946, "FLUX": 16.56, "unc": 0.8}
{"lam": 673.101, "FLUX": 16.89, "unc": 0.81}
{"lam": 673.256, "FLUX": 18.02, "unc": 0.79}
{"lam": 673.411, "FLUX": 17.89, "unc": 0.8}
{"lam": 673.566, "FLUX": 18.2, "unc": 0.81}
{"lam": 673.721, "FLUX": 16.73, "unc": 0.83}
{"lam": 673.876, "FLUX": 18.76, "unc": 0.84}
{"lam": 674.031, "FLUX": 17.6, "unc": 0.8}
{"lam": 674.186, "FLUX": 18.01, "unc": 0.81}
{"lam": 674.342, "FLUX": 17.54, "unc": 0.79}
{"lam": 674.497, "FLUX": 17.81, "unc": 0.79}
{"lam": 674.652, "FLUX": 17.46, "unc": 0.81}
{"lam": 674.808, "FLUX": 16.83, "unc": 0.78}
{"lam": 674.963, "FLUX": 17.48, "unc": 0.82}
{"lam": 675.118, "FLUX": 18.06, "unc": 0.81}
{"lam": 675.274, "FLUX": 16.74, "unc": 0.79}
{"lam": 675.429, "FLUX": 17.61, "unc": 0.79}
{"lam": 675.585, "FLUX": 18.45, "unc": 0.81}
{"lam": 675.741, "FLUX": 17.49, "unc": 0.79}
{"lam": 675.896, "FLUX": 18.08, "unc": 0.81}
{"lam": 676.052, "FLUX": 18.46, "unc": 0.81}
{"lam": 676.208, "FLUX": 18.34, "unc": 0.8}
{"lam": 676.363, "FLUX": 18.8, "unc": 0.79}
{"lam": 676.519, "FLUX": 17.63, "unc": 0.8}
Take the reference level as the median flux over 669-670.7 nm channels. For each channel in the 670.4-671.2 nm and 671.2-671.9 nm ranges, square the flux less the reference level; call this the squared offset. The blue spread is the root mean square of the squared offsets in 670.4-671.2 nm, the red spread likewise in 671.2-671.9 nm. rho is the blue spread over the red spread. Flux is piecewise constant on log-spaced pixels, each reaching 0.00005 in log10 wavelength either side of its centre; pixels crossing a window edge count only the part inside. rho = 1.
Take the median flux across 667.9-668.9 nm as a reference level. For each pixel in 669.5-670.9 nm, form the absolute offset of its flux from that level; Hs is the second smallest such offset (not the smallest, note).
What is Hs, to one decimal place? 0.8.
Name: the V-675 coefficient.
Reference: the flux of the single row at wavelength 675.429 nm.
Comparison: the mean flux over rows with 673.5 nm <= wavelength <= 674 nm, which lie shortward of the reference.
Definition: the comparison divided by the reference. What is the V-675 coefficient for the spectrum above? 1.02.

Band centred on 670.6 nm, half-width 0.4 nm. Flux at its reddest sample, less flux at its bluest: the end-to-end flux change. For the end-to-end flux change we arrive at -1.6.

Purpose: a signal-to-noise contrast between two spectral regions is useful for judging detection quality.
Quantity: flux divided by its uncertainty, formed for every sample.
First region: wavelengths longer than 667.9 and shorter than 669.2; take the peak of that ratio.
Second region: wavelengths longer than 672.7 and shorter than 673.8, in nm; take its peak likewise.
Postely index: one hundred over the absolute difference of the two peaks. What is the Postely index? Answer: 349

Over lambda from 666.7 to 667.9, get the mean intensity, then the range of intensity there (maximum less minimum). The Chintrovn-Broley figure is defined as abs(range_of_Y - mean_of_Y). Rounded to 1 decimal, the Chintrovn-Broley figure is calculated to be 16.1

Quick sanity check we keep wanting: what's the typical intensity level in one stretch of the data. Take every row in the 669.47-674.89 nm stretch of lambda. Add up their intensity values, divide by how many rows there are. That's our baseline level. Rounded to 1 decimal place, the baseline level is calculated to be 17.8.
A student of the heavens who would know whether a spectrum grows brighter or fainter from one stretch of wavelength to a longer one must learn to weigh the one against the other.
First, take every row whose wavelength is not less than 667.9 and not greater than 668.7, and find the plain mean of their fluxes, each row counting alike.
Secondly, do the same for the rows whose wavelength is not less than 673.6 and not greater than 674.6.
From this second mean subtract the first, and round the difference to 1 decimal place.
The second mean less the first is 0.8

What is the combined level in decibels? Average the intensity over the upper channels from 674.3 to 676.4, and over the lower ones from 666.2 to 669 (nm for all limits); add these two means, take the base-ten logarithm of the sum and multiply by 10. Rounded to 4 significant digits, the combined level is 15.47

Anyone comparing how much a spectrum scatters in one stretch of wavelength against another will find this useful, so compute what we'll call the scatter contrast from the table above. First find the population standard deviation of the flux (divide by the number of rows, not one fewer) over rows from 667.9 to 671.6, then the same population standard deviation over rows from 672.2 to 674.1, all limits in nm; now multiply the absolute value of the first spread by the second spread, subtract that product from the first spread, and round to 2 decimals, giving 0.30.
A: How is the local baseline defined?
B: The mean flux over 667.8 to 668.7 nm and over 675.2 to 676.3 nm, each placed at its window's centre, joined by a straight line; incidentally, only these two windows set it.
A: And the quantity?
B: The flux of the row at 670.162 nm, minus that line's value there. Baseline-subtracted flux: 1.2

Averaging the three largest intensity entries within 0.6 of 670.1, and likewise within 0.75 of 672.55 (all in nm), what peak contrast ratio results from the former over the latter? 1.05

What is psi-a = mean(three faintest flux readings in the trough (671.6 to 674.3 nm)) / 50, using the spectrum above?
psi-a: 0.332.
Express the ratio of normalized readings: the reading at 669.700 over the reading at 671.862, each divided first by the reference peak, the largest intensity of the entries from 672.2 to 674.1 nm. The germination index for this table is 1.02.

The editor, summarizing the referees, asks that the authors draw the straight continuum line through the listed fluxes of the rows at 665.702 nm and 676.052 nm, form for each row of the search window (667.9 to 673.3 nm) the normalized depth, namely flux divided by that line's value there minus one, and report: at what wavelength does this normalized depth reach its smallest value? 672.946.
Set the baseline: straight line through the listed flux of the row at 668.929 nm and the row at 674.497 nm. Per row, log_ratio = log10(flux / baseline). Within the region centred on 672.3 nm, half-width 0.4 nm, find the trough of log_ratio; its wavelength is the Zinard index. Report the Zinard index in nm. 672.171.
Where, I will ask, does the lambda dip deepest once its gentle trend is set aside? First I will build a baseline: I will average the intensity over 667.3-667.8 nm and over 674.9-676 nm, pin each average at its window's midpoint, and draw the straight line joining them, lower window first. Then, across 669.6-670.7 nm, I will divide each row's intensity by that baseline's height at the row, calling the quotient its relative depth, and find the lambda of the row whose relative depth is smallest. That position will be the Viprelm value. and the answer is 670.625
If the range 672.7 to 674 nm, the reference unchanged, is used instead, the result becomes 672.946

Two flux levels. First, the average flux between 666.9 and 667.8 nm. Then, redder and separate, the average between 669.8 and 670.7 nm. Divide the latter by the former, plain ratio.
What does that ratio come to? 1.047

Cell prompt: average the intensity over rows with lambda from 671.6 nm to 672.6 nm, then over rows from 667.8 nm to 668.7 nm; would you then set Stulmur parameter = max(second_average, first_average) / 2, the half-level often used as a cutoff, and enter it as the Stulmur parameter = 8.88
